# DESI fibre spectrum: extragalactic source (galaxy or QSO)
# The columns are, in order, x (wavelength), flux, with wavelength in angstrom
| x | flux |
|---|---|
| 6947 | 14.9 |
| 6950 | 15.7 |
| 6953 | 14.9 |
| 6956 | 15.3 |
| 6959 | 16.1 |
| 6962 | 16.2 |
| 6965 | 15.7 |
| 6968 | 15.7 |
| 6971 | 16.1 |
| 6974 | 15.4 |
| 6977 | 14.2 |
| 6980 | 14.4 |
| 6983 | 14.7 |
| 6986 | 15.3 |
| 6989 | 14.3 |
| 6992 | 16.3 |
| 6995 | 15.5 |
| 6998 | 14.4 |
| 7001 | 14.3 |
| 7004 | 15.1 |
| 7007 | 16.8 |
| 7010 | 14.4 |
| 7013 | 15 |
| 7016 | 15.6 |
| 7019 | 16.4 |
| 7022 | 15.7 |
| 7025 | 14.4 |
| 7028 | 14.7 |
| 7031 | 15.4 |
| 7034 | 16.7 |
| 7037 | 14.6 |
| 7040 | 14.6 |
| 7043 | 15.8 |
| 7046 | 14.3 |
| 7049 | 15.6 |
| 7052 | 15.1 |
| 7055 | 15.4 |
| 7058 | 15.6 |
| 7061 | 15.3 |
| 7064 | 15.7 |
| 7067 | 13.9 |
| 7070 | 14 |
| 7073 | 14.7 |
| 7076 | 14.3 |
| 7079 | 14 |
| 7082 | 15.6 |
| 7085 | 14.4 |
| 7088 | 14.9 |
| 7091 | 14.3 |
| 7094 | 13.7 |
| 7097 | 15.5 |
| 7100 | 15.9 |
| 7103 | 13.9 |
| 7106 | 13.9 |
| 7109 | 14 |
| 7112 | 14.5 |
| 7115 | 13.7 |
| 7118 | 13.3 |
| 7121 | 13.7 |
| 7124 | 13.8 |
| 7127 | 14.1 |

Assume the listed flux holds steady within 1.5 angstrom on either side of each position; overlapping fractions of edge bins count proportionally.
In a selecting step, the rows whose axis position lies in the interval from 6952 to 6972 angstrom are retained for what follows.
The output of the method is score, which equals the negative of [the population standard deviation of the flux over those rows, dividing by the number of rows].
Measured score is -0.44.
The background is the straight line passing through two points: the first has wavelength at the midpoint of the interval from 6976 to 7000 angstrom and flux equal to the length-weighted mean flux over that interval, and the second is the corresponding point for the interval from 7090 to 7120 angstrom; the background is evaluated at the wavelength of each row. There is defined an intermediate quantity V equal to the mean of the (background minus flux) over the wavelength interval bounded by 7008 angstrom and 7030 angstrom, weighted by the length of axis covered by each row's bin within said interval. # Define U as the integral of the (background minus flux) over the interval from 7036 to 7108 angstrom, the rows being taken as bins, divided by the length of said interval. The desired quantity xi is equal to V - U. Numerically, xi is -0.1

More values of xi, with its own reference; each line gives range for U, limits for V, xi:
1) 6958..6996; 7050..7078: 0.0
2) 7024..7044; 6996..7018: 0.2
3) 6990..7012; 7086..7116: 0.2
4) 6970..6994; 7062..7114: 0.0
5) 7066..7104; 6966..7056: -0.2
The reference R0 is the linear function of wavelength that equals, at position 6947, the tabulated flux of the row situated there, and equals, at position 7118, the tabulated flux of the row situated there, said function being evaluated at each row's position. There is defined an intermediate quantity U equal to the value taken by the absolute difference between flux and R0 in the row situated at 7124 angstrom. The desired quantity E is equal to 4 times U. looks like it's 2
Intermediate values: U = 0.6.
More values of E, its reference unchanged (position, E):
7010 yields 0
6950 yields 3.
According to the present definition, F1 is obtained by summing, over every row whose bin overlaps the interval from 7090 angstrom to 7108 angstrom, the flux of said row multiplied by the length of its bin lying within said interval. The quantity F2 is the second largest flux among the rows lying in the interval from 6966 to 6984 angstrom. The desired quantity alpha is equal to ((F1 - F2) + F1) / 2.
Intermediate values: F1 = 261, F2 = 15.7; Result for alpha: 254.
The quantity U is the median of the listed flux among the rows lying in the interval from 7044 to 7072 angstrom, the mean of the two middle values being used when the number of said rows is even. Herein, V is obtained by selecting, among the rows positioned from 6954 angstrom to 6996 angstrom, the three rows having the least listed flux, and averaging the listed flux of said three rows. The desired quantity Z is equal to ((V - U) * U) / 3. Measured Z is -5.1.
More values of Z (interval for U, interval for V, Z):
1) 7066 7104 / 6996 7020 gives 0.3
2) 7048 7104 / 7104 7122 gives -6.6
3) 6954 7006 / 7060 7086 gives -6.8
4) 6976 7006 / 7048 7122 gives -4.8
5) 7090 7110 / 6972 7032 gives 1.2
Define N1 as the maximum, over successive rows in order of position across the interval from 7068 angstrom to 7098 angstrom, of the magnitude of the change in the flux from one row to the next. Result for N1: 1.8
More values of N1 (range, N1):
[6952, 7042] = 2.4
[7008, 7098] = 2.1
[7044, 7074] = 1.8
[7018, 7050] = 2.1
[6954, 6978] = 1.2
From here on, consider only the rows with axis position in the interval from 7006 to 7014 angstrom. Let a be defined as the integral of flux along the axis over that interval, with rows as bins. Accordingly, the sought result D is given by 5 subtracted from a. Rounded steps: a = 123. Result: 118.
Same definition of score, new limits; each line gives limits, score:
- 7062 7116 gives -0.71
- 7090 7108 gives -0.85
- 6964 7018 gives -0.75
